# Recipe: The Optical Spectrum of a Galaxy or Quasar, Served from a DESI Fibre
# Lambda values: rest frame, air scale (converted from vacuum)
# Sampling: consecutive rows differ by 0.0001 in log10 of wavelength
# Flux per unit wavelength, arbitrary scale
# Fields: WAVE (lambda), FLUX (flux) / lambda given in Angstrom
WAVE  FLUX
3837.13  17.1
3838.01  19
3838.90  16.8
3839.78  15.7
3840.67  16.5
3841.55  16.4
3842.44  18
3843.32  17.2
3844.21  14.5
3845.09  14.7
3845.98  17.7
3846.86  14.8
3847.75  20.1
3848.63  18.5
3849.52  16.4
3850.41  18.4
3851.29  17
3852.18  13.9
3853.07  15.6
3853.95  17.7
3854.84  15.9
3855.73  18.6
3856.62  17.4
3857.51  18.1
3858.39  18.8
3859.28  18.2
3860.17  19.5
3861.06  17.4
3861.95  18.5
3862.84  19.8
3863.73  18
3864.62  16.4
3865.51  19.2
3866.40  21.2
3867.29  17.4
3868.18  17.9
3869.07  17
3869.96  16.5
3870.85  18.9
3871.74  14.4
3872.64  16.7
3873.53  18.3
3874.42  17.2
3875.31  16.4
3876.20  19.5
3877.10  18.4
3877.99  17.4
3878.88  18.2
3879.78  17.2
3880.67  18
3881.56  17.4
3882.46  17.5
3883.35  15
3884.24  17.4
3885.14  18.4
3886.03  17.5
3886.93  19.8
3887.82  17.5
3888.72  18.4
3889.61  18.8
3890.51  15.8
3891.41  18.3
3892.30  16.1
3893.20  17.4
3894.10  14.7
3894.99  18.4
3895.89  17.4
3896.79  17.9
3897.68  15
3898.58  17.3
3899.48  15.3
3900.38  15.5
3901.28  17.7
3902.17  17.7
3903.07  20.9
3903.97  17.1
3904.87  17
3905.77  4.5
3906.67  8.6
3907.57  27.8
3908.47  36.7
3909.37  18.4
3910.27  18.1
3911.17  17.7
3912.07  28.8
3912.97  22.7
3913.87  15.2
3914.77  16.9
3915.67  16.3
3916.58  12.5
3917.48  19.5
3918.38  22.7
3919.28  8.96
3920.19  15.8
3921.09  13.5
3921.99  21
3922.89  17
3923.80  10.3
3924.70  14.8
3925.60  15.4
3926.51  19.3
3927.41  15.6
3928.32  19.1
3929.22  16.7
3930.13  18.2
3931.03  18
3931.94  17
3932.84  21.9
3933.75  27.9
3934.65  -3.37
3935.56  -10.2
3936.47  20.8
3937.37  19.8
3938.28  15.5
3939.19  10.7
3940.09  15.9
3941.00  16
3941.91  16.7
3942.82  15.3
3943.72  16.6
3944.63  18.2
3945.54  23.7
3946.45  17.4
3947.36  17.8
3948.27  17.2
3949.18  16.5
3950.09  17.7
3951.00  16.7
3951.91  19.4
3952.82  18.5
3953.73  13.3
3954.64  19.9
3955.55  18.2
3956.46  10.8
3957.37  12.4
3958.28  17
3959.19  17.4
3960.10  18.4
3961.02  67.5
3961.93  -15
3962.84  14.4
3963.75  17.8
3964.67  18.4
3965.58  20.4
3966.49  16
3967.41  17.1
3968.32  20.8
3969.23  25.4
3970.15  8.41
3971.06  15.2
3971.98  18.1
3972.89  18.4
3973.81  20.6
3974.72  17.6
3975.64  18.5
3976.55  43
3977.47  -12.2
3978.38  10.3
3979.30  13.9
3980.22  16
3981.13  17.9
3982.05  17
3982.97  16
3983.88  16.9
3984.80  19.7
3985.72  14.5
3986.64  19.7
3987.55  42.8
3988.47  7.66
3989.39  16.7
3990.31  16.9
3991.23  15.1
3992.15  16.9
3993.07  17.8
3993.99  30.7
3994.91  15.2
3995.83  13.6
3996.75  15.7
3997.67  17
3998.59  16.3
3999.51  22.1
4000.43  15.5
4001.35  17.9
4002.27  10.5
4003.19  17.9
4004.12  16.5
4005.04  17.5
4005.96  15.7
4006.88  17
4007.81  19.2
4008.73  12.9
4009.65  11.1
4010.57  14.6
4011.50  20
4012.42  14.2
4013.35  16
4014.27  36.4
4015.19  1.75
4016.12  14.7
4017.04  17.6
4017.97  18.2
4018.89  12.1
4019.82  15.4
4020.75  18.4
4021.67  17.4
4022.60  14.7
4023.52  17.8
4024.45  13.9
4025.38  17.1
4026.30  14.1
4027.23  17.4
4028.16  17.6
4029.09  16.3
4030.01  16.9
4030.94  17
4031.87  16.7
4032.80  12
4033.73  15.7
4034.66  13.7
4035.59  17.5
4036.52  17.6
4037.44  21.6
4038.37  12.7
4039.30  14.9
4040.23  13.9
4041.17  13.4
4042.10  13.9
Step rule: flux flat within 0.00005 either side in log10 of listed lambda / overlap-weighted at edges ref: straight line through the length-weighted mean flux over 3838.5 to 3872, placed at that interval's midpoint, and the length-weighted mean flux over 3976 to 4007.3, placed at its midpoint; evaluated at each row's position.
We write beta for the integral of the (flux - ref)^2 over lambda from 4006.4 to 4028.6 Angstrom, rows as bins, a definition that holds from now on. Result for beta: 701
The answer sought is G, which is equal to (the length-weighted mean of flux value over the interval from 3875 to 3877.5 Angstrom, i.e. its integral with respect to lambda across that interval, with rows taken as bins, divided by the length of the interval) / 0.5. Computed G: 36.3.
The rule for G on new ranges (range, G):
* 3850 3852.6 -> 32.9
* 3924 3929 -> 33.0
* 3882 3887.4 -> 35.2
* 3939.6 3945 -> 32.8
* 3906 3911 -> 41.8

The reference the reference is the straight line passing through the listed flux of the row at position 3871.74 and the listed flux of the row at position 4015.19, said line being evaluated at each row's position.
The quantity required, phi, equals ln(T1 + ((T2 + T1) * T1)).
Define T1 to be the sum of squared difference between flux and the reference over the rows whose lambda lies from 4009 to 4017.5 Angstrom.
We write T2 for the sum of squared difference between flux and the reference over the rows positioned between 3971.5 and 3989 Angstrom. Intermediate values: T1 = 2523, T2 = 5532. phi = 16.8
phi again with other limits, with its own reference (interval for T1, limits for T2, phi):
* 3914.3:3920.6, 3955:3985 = 15.1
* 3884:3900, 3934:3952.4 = 13.9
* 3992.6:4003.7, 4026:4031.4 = 16.3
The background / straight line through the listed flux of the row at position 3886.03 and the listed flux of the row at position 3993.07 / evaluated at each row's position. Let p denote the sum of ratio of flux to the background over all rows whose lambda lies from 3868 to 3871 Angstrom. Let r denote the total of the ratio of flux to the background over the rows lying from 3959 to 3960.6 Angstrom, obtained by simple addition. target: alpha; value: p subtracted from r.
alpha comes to -2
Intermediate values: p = 4.0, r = 2.0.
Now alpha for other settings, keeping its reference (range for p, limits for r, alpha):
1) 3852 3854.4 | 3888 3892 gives 1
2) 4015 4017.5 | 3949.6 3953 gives 2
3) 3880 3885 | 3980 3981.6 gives -3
